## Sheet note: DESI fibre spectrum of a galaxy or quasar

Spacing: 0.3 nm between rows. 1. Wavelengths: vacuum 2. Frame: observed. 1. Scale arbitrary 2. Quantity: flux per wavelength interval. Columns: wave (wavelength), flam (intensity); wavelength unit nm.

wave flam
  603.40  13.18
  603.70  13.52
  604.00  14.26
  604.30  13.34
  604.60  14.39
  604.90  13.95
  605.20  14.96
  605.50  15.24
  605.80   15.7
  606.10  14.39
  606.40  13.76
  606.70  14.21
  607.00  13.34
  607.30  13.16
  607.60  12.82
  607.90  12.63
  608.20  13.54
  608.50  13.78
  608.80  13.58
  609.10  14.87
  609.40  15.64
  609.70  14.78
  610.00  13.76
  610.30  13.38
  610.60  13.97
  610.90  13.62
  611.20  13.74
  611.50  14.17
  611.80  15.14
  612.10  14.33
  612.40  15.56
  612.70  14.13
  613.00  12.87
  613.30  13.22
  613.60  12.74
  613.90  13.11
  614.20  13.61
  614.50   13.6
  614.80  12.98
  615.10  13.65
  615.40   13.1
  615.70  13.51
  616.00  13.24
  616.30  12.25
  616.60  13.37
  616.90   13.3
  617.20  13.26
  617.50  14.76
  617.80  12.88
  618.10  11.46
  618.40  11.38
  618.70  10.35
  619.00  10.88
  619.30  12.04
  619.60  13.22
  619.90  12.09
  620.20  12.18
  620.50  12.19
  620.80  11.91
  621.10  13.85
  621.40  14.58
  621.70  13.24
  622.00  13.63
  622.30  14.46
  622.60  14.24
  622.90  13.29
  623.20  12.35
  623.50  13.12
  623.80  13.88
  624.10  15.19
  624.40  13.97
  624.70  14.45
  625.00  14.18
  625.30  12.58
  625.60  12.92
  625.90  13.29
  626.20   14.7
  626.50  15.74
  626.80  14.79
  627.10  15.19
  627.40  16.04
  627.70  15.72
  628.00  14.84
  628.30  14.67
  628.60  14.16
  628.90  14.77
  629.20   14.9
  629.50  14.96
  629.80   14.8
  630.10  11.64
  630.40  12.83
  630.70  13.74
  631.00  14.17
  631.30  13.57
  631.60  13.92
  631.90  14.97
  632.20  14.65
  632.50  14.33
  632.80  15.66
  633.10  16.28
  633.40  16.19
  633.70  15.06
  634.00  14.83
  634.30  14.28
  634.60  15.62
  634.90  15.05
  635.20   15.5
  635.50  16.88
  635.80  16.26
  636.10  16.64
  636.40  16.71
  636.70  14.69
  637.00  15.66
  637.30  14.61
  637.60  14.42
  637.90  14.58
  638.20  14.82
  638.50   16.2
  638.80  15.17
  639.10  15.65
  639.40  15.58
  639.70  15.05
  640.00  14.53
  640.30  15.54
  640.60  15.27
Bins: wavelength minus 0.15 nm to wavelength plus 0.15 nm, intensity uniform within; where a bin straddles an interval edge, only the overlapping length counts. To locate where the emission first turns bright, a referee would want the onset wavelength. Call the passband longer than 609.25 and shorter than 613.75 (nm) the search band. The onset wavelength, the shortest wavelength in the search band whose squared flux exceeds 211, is 609.40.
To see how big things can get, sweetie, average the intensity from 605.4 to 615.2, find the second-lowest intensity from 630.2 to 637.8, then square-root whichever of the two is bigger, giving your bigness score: 3.73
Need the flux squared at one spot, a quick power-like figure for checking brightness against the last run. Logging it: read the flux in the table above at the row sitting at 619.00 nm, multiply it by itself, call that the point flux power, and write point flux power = 118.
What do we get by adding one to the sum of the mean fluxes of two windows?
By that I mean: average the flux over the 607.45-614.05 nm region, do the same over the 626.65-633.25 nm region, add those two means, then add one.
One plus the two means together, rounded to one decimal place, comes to 29.5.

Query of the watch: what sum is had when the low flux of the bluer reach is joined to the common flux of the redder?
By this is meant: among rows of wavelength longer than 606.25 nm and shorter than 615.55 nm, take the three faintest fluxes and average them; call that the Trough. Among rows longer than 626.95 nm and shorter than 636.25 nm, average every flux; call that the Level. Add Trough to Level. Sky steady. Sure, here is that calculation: 27.6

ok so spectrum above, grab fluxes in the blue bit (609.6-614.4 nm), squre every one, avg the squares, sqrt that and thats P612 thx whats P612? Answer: 13.90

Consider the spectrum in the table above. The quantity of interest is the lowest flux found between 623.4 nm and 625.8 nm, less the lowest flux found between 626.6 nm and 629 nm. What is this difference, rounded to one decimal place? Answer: -1.6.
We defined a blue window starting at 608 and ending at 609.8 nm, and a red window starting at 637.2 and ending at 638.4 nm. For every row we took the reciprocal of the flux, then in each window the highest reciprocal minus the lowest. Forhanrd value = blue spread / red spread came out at 5.3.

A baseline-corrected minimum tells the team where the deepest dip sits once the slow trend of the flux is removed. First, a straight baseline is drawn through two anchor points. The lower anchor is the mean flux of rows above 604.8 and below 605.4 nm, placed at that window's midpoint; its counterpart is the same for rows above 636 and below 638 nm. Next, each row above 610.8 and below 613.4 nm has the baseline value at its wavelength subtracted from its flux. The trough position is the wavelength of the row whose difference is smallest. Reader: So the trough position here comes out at 613.00 nm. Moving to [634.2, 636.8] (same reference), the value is 634.30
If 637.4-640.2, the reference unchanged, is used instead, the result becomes 637.60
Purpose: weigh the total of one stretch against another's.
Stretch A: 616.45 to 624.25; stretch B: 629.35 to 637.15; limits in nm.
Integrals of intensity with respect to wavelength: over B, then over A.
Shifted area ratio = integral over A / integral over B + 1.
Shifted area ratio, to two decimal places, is 1.87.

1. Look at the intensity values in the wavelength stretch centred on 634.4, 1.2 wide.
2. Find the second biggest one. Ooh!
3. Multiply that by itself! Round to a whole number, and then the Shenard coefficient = 227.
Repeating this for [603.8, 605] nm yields 203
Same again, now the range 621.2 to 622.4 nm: 209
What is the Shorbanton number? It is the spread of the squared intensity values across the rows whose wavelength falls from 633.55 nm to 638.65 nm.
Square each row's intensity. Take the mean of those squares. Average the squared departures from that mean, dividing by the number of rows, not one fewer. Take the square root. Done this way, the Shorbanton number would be 26.0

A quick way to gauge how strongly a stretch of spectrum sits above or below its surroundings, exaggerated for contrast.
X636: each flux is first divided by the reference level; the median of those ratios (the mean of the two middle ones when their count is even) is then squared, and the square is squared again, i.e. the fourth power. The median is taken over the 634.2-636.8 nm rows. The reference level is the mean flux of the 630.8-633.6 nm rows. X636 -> 1.2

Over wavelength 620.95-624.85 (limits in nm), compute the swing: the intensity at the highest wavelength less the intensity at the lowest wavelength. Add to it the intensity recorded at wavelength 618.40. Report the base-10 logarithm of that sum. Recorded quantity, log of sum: 1.08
